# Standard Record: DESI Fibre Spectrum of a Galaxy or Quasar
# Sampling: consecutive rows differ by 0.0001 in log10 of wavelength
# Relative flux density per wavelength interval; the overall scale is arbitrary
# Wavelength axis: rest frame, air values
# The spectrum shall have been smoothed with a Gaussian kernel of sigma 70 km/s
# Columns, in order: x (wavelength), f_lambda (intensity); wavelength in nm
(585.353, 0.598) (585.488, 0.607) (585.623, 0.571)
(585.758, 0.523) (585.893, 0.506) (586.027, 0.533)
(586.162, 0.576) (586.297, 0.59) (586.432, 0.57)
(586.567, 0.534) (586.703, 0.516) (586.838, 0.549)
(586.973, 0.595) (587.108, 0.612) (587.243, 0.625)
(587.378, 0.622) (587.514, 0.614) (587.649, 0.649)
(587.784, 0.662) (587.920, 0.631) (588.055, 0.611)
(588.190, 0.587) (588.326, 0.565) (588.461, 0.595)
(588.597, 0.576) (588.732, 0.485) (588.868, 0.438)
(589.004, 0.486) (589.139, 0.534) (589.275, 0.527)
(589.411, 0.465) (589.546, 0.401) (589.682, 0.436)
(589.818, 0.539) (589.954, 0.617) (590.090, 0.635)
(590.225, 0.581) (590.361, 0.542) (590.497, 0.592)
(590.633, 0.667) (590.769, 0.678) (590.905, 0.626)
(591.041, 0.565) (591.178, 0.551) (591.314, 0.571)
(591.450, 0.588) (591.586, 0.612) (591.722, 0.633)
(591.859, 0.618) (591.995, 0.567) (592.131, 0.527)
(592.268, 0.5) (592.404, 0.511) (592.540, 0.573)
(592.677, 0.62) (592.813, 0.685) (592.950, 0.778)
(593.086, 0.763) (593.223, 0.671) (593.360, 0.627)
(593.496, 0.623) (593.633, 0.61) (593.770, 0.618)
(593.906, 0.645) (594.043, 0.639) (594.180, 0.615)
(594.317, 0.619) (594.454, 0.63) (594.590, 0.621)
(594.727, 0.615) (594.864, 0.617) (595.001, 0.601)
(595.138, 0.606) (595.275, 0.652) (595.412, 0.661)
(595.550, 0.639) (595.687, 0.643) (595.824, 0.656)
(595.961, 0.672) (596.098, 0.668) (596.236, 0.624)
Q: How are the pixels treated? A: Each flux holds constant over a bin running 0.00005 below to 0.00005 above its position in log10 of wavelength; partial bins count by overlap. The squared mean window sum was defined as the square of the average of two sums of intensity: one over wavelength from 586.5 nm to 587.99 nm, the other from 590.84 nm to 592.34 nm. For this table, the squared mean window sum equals 42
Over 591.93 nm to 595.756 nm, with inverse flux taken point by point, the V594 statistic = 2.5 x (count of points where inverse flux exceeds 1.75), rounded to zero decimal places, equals 10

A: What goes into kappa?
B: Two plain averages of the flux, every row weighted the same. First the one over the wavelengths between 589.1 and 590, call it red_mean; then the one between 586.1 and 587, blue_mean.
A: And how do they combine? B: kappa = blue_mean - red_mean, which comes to 0.06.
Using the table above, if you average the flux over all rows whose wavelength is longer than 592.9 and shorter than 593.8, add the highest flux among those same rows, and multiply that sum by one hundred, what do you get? 145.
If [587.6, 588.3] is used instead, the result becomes 129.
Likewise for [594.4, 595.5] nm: 129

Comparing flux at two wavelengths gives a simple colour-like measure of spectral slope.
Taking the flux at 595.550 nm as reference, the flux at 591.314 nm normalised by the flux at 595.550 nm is 0.89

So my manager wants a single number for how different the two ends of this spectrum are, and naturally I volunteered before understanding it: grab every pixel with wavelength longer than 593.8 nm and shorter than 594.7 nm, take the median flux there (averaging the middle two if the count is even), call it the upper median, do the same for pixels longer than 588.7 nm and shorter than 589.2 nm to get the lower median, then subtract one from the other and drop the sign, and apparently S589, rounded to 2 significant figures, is 0.14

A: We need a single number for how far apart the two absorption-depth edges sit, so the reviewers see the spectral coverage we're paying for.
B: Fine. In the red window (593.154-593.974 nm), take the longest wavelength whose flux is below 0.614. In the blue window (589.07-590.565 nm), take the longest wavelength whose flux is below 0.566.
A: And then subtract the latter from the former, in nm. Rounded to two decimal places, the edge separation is 3.27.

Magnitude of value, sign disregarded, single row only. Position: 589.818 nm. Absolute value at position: 0.539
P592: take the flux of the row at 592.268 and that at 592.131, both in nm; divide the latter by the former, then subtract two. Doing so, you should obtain -0.95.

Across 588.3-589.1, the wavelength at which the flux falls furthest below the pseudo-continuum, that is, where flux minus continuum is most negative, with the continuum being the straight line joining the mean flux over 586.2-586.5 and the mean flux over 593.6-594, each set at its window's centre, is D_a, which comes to 588.868 nm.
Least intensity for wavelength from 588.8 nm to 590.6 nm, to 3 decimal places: 0.401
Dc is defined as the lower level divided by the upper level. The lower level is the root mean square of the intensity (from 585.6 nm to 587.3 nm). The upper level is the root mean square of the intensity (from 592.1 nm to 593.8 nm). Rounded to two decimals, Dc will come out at 0.89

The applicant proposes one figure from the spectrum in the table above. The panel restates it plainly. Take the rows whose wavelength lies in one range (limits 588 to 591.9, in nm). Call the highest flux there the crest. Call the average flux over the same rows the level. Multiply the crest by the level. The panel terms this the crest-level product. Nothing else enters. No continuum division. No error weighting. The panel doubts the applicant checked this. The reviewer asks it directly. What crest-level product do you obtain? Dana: 0.38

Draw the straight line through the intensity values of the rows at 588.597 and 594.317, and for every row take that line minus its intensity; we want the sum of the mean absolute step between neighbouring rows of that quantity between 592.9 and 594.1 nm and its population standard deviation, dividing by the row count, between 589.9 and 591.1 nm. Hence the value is 0.069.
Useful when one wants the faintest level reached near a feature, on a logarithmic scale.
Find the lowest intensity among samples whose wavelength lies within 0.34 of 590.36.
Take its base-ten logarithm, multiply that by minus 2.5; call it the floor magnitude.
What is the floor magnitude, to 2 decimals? 0.67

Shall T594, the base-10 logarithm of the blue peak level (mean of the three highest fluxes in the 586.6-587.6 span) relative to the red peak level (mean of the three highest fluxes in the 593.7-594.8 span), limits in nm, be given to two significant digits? -0.012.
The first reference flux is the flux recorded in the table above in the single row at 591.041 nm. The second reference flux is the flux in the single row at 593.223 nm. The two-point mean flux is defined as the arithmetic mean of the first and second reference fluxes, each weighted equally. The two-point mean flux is 0.618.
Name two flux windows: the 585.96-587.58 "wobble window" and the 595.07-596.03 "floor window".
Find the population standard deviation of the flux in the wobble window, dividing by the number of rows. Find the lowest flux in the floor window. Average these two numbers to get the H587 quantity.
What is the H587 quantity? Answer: 0.321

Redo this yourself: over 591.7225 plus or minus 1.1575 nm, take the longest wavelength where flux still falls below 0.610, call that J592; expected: 592.540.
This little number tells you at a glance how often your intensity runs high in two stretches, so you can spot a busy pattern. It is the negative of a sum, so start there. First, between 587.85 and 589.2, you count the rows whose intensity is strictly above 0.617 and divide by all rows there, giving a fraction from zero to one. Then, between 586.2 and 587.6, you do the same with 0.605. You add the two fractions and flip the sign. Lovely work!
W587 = -0.50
